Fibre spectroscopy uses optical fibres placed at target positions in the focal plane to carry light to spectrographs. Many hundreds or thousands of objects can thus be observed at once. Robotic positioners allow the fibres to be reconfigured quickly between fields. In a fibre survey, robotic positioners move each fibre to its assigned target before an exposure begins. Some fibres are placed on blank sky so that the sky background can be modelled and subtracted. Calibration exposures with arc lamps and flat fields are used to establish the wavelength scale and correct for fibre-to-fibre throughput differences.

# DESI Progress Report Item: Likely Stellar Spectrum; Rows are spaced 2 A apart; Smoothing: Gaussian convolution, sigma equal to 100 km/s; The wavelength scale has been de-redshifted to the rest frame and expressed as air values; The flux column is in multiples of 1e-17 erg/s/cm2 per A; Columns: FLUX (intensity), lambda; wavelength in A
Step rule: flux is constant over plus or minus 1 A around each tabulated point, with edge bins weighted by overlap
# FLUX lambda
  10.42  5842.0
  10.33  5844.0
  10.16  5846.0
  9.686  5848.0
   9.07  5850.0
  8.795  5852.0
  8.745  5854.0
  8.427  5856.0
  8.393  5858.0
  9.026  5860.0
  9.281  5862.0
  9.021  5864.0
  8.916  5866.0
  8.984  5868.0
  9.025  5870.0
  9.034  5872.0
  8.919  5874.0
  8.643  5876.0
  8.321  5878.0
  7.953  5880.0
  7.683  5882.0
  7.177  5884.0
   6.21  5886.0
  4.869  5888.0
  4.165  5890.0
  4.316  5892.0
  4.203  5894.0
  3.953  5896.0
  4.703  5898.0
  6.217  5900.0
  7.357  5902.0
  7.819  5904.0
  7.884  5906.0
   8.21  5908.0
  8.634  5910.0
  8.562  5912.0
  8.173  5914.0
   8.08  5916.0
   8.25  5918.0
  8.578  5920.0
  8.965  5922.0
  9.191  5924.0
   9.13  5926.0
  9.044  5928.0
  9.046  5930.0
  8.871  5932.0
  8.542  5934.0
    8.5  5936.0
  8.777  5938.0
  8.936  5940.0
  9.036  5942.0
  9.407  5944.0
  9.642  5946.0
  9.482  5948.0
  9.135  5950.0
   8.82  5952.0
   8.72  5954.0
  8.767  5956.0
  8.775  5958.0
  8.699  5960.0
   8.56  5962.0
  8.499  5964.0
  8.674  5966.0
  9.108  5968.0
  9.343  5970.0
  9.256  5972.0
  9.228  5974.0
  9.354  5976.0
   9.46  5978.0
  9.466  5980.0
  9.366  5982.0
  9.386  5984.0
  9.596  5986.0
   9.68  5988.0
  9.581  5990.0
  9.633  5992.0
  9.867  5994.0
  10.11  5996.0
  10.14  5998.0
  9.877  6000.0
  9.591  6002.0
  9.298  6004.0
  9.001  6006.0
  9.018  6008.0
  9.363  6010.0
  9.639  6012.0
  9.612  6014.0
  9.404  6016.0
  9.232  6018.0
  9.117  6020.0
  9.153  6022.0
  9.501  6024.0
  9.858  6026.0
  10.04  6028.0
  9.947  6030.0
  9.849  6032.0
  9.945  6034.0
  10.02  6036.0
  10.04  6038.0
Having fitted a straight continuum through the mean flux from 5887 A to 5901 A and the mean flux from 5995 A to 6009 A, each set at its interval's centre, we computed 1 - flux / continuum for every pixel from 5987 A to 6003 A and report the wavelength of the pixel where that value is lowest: 5996.0 A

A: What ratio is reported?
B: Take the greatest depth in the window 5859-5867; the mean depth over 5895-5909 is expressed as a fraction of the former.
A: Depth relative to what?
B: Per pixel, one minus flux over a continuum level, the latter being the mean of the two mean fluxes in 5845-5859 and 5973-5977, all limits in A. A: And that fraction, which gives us 10.3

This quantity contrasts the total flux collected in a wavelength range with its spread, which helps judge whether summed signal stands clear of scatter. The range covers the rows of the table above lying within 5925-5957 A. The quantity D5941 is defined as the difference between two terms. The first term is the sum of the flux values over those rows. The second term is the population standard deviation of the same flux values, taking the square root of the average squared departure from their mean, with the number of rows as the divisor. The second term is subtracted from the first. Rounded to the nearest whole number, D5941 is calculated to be 144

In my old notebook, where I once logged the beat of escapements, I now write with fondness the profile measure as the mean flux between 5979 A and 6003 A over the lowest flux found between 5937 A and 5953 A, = 1.10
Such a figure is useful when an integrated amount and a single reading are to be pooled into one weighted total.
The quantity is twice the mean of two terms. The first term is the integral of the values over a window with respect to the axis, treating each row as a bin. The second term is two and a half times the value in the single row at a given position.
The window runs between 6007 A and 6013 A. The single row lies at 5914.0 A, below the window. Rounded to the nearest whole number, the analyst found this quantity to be 76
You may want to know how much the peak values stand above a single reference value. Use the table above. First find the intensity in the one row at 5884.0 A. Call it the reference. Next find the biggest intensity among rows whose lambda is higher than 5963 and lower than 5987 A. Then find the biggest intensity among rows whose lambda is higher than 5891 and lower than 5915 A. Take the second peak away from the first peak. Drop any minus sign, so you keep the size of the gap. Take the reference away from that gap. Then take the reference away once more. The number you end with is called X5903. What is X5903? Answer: -13.4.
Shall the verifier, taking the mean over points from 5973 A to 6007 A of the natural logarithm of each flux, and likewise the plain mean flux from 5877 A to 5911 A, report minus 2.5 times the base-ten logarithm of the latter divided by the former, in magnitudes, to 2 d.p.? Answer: -1.14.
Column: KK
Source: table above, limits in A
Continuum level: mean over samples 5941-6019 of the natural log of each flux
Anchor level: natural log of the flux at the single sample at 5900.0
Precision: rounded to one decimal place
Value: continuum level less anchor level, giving 0.4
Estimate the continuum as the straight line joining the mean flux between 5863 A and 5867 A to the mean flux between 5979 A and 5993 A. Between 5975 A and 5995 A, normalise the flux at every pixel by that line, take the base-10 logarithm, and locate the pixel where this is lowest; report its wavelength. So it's 5982.0 A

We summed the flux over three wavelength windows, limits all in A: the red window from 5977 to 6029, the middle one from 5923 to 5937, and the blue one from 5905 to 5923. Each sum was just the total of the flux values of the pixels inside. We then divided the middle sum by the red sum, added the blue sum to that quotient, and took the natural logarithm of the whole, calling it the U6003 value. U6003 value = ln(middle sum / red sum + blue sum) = 4.33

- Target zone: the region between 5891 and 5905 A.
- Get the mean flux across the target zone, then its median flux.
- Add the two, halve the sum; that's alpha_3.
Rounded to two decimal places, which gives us 5.11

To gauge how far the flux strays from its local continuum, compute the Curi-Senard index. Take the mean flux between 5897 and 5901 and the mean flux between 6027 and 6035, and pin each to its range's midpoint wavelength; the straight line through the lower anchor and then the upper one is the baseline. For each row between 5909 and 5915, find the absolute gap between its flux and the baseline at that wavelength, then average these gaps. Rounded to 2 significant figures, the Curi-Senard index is 2.6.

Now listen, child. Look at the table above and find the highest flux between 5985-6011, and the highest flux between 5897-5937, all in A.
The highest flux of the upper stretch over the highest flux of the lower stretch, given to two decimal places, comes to 1.10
